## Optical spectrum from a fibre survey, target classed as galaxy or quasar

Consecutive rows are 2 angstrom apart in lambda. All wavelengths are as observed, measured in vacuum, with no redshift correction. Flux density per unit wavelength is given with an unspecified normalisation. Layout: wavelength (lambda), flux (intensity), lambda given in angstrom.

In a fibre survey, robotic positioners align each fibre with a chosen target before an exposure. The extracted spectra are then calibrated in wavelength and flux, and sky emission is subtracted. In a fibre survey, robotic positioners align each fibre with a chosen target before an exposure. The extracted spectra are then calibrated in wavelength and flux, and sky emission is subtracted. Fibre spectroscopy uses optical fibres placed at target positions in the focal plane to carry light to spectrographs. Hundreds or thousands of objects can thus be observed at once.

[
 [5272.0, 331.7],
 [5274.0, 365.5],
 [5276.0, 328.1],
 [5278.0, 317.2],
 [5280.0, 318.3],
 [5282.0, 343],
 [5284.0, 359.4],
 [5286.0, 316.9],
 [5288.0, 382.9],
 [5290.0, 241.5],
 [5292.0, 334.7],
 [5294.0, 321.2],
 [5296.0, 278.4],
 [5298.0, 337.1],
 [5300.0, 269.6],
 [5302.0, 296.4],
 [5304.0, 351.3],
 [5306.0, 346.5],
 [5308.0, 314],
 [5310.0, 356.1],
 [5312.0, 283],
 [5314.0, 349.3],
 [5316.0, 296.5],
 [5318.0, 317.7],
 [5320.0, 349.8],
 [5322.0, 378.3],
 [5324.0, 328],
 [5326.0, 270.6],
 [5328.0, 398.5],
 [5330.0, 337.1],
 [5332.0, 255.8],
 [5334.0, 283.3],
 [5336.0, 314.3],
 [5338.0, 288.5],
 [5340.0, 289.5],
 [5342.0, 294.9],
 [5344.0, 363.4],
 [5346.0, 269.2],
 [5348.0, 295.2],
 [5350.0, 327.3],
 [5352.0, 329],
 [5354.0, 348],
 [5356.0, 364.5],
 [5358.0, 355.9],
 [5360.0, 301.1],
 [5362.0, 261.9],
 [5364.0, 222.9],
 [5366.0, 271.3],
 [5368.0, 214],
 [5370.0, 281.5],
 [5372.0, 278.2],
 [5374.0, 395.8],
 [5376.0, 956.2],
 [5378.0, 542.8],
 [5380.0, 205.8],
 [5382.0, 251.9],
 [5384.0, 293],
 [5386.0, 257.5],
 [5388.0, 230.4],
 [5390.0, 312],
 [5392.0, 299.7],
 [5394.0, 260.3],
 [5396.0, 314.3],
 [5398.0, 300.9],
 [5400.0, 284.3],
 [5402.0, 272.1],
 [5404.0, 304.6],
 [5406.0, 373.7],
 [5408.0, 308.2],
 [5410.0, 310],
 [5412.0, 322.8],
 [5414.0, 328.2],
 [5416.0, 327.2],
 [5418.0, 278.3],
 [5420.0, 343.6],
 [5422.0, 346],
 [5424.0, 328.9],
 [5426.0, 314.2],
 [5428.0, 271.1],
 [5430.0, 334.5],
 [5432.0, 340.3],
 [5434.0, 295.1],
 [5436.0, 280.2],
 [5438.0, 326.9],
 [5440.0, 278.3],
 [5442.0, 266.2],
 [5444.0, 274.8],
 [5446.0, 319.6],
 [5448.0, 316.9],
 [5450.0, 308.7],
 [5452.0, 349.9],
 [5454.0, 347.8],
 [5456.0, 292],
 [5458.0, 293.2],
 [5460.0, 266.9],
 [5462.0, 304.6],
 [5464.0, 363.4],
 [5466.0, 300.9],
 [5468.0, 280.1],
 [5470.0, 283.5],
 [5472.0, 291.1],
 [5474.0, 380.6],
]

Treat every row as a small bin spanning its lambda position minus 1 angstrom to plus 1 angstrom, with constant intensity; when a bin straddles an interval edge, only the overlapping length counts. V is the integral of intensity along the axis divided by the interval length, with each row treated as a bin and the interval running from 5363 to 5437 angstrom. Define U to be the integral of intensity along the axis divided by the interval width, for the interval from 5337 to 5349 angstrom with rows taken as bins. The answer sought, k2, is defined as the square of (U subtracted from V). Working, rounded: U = 300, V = 320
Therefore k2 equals 408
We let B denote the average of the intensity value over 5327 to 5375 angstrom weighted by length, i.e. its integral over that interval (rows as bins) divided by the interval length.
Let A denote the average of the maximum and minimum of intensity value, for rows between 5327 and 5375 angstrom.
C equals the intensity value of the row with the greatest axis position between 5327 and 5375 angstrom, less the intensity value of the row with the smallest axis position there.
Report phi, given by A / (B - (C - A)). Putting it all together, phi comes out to 0.50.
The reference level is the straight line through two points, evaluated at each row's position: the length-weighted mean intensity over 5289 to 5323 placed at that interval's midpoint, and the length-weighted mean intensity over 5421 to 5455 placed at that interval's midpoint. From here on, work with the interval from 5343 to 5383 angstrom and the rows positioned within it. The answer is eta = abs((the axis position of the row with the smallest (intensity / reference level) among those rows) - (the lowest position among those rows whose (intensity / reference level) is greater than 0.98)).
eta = 36 angstrom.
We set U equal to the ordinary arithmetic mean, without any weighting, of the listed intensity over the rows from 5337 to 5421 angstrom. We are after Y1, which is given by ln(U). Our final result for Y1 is 5.77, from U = 320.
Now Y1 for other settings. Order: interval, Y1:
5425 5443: 5.71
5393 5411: 5.71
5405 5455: 5.75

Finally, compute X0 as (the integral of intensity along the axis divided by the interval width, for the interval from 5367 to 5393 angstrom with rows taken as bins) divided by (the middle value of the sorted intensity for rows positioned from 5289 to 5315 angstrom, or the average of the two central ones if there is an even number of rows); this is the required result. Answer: 1.08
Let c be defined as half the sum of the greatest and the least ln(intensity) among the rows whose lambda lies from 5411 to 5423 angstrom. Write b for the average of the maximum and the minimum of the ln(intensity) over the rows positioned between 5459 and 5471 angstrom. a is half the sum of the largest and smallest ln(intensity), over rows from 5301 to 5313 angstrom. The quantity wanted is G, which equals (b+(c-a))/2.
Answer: 2.86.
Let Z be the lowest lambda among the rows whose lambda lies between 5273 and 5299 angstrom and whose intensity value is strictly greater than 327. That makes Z 5274.0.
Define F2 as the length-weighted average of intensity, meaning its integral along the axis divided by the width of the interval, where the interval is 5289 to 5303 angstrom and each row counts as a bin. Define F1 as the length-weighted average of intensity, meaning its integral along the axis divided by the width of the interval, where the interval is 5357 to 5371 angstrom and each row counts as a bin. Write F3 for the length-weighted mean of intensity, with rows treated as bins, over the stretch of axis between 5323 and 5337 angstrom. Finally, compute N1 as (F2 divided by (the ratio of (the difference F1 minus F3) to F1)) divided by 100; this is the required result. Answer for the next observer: -20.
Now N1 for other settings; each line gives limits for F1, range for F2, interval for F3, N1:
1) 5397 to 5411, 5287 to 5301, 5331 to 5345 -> 104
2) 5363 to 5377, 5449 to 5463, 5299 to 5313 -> 20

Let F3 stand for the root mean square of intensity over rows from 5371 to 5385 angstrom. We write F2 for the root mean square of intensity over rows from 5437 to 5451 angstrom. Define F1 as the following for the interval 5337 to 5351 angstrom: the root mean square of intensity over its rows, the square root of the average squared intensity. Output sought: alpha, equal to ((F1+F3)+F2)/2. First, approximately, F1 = 305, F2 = 300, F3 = 483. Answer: 544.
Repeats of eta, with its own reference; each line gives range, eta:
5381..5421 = 2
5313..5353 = 18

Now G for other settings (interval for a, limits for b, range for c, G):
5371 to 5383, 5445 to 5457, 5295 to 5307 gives 2.70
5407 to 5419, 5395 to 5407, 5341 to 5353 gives 2.90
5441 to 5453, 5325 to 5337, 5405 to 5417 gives 2.94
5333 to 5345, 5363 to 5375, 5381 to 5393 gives 2.75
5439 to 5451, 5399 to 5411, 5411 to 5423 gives 2.91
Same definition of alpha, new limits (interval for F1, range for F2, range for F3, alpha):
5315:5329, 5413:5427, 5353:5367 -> 485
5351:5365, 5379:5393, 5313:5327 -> 456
